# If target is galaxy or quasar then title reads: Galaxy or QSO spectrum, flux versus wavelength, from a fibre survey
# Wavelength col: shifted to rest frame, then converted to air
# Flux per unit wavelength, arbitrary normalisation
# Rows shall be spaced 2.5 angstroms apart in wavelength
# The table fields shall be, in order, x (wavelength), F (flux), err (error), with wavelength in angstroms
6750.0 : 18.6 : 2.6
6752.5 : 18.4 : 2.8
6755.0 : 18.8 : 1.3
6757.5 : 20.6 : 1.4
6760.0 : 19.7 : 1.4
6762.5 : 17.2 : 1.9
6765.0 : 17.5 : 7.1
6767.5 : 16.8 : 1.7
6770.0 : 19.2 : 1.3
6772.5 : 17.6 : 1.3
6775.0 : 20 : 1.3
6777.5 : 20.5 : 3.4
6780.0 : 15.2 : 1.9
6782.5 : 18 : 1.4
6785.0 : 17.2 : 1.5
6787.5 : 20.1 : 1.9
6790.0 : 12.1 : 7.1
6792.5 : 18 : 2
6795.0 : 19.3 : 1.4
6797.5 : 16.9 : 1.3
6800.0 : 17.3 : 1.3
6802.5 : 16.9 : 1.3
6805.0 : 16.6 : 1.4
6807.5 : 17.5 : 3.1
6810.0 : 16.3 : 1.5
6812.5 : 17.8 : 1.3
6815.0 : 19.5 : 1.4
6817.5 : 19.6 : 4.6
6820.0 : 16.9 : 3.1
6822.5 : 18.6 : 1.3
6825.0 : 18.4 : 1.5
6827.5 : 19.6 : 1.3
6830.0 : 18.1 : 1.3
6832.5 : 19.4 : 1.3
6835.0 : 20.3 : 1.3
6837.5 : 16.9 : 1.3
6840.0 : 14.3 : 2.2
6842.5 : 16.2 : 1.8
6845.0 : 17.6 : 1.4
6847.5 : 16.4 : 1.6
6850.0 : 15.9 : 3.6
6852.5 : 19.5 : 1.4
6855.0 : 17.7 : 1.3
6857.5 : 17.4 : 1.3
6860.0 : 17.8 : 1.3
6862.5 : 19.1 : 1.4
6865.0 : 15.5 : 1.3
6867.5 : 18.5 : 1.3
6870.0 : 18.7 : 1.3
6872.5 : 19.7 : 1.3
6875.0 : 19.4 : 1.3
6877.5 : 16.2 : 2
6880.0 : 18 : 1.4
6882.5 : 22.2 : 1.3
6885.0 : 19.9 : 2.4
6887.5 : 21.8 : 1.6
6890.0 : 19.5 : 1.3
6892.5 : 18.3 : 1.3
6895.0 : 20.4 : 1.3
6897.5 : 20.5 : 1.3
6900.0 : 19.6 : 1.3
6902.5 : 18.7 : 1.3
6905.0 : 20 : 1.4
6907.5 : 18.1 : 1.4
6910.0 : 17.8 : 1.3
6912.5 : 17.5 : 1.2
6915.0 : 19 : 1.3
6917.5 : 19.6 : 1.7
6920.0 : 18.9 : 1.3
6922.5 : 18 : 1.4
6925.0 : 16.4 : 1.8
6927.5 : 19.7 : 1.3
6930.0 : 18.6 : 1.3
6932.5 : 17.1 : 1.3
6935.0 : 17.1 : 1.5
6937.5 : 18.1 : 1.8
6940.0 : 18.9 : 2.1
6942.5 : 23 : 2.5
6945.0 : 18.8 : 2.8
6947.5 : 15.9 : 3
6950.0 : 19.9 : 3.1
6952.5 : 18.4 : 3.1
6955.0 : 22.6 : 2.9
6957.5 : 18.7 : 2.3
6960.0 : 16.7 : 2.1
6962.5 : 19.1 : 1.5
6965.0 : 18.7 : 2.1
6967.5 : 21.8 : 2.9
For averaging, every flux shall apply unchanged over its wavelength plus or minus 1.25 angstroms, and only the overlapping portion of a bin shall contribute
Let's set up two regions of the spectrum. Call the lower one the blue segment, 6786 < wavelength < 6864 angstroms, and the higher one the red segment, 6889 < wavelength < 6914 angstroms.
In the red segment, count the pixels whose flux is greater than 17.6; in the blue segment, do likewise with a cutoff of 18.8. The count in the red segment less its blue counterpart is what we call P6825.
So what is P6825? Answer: 0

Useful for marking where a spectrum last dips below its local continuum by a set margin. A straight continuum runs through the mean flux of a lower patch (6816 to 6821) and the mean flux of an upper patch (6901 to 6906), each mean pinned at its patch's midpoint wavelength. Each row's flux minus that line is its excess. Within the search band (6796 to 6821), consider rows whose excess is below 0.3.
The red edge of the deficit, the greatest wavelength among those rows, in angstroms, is 6820.0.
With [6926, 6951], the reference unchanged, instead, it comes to 6950.0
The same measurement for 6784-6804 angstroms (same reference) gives 6802.5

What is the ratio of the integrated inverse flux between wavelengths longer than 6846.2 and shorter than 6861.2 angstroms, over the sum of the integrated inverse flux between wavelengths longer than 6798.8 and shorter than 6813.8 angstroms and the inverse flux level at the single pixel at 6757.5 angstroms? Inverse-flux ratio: 0.93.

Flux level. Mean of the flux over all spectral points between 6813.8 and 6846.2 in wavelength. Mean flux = 18.1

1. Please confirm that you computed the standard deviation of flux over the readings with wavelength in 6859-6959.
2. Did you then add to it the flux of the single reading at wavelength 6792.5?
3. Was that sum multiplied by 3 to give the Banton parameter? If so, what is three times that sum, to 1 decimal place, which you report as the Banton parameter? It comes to 59.0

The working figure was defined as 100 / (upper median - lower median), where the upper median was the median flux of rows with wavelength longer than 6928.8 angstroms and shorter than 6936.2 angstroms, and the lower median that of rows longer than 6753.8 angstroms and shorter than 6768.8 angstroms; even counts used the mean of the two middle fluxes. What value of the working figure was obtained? -95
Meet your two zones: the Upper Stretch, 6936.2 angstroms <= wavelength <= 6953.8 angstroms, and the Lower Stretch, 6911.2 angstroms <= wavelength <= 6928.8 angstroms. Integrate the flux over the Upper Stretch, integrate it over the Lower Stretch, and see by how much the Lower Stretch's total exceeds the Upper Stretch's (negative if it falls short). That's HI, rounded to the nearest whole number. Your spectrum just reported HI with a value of -10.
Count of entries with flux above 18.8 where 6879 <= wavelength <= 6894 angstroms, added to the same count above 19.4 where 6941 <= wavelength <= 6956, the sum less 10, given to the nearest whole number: -3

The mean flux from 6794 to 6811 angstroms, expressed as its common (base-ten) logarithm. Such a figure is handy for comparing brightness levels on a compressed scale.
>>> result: 1.237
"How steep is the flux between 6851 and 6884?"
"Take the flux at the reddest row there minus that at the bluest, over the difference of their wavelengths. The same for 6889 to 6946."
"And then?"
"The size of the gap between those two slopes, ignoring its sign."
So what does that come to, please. 0.10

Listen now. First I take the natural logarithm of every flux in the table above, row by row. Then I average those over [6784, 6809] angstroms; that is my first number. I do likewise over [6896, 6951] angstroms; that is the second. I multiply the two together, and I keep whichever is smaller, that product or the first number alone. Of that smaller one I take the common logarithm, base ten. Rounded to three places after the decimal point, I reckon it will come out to 0.453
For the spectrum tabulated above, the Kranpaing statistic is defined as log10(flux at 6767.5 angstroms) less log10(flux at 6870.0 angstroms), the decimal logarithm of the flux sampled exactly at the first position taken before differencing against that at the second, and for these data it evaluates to -0.047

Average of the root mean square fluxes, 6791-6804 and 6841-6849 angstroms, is 17.2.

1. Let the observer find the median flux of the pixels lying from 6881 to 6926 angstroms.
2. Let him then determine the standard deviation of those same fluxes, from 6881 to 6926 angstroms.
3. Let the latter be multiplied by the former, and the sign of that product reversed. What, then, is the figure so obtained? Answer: -28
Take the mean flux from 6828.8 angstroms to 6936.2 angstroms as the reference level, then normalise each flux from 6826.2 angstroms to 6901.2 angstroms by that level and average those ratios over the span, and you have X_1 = 1.00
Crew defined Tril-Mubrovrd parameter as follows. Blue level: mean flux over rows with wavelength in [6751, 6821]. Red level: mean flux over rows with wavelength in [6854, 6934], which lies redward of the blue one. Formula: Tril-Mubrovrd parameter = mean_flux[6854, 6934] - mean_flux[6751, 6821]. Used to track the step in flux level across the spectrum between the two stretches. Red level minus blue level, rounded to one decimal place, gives 0.8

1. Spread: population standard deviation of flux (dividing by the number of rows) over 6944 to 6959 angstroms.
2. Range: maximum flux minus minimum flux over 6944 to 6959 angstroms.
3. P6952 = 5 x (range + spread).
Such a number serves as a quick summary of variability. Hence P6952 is 43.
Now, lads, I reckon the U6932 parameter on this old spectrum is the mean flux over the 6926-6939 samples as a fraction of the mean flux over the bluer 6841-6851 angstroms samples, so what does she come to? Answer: 1.10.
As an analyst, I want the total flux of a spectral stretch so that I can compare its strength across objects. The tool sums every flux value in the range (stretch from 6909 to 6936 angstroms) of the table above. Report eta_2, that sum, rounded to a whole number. 200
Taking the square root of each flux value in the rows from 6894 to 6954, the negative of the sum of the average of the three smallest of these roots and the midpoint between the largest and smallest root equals -8.4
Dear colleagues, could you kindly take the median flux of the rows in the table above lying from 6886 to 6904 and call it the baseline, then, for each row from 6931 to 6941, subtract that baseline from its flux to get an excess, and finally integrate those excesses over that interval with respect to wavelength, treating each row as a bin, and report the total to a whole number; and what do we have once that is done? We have -18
